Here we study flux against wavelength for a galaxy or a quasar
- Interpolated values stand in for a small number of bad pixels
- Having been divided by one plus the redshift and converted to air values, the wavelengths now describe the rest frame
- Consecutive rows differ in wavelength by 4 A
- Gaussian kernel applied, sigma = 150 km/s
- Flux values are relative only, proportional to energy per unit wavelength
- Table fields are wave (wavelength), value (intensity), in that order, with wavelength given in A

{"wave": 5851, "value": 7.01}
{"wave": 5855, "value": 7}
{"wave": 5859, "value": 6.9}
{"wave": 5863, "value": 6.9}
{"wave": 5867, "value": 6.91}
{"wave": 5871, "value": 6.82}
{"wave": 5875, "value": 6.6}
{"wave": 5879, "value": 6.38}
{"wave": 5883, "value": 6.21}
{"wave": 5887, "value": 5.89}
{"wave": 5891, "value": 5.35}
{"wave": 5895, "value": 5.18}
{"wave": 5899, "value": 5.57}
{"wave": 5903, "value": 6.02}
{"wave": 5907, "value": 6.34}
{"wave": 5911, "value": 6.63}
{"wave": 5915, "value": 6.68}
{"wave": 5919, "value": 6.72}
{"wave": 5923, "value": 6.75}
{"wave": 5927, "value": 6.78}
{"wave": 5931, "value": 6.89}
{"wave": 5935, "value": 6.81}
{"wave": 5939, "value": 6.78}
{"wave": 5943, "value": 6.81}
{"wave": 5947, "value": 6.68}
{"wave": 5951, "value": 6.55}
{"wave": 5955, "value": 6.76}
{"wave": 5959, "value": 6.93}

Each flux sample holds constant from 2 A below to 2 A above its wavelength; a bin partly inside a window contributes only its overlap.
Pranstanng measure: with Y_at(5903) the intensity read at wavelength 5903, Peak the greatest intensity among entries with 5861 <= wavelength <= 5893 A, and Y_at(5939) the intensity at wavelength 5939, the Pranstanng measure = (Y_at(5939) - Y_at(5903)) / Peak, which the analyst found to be 0.11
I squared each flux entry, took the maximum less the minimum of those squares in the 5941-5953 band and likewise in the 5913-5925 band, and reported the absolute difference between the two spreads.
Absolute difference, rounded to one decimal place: 2.5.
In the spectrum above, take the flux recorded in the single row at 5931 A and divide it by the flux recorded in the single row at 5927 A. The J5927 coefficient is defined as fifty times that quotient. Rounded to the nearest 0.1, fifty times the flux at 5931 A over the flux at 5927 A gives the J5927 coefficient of 50.8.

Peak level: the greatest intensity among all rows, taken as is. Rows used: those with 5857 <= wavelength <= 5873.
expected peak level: 6.91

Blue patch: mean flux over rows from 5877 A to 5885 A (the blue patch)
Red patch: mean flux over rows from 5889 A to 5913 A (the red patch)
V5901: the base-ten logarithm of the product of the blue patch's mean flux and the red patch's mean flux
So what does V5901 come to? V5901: 1.57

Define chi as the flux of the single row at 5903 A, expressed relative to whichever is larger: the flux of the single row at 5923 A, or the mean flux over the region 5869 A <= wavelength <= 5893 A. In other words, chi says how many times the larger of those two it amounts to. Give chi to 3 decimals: 0.892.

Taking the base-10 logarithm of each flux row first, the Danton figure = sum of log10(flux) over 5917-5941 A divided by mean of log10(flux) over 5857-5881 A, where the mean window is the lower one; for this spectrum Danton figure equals 6.02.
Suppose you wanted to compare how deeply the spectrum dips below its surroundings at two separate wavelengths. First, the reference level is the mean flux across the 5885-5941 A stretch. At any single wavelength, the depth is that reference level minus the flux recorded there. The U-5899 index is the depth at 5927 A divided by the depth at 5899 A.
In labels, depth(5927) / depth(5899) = -0.6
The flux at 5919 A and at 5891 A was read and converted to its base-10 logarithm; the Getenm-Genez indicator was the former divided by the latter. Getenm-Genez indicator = 1.136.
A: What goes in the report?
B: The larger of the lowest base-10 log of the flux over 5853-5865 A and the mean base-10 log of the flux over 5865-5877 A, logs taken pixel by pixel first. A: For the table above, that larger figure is 0.839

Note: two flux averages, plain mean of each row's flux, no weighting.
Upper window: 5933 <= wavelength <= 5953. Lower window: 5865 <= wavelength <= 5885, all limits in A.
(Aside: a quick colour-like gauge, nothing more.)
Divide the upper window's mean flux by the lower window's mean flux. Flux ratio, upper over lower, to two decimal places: 1.02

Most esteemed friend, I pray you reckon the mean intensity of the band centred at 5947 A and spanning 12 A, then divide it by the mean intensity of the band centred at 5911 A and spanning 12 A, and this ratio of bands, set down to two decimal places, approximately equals 1.02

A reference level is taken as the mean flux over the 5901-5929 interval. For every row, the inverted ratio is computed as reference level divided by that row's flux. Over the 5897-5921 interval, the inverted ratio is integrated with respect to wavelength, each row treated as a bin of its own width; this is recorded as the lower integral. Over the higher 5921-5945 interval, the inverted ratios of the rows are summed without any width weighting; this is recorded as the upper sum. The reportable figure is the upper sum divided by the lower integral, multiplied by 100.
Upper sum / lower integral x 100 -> 23.1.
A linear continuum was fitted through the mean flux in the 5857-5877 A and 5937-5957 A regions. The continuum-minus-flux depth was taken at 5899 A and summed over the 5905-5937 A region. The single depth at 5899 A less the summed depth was 0.8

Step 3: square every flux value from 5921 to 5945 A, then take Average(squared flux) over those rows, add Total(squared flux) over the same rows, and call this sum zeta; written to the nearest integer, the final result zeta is 324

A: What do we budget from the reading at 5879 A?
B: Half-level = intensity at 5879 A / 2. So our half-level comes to 3.19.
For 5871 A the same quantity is 3.41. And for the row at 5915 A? 3.34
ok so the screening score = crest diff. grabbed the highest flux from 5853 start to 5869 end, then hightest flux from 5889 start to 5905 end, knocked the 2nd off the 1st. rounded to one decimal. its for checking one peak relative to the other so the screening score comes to 1.0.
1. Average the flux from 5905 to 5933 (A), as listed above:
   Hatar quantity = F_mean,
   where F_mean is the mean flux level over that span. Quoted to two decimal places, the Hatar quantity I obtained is 6.68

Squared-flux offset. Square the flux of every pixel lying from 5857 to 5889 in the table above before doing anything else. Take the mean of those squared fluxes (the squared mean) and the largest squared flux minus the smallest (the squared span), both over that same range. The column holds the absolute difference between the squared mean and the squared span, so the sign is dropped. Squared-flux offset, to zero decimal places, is 30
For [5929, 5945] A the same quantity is 45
